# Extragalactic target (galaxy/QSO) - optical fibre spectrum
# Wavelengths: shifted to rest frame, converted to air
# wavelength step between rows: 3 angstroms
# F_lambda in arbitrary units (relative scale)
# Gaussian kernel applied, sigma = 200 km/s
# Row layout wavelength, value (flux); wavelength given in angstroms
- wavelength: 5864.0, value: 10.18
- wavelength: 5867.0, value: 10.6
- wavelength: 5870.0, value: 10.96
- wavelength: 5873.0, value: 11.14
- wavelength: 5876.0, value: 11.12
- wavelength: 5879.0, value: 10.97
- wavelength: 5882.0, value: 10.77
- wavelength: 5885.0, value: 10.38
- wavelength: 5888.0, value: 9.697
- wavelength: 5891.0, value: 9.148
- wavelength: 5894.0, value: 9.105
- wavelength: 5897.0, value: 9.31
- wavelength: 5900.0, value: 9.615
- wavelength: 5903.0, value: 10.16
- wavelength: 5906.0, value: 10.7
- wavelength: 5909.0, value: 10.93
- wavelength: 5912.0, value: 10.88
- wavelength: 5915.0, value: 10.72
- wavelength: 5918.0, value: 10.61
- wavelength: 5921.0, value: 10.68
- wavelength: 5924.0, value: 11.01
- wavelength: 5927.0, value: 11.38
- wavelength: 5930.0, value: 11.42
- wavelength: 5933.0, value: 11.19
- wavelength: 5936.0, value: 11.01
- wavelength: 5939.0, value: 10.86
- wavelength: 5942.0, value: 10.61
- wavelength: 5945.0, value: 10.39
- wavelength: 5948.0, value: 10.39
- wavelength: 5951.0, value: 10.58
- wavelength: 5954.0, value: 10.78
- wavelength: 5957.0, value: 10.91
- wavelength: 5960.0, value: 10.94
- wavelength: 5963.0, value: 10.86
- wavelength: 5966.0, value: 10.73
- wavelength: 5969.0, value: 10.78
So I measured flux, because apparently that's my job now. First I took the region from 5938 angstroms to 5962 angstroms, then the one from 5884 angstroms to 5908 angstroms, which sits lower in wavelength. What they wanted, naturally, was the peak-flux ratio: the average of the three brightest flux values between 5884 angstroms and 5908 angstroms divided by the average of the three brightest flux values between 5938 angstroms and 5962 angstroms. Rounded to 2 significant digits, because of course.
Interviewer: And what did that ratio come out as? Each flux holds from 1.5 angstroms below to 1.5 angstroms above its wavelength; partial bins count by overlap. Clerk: 0.96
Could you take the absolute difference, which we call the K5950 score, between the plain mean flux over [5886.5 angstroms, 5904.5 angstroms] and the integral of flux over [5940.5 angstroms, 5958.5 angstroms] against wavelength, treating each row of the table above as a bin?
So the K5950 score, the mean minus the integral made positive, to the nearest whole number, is 181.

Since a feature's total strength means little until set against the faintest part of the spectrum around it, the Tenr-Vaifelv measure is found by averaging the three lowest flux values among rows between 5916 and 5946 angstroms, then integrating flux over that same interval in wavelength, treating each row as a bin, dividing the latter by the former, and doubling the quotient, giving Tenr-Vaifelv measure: 62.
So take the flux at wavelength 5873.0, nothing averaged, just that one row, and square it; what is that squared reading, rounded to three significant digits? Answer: 124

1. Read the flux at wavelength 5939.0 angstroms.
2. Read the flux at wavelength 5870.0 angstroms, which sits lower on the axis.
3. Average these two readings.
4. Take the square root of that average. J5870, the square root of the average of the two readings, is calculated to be 3.30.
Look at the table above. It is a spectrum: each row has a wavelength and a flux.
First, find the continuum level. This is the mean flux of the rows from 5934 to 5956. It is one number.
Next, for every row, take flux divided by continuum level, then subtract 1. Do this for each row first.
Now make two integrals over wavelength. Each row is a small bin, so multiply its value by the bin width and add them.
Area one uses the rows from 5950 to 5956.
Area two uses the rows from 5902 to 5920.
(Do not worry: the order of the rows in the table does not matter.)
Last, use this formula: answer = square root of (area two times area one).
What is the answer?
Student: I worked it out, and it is 0.01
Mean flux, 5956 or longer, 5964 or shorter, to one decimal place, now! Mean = 10.9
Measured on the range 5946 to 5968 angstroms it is 10.7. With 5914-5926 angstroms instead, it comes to 10.8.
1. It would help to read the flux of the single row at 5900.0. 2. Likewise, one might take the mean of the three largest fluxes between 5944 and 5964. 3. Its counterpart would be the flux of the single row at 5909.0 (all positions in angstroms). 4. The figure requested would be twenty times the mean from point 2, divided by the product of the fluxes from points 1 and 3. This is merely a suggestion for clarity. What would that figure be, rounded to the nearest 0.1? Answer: 2.1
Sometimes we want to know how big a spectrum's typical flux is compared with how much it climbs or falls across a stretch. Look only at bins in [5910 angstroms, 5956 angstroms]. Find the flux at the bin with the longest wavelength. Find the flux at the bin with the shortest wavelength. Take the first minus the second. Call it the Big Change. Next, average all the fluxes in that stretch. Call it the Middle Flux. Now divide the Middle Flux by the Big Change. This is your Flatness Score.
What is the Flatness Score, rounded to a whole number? -108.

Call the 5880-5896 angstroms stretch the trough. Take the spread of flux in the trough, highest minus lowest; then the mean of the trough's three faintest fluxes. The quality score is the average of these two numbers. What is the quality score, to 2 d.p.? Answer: 5.49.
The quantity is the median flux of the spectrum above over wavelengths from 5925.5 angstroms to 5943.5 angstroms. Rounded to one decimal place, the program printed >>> 11.1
